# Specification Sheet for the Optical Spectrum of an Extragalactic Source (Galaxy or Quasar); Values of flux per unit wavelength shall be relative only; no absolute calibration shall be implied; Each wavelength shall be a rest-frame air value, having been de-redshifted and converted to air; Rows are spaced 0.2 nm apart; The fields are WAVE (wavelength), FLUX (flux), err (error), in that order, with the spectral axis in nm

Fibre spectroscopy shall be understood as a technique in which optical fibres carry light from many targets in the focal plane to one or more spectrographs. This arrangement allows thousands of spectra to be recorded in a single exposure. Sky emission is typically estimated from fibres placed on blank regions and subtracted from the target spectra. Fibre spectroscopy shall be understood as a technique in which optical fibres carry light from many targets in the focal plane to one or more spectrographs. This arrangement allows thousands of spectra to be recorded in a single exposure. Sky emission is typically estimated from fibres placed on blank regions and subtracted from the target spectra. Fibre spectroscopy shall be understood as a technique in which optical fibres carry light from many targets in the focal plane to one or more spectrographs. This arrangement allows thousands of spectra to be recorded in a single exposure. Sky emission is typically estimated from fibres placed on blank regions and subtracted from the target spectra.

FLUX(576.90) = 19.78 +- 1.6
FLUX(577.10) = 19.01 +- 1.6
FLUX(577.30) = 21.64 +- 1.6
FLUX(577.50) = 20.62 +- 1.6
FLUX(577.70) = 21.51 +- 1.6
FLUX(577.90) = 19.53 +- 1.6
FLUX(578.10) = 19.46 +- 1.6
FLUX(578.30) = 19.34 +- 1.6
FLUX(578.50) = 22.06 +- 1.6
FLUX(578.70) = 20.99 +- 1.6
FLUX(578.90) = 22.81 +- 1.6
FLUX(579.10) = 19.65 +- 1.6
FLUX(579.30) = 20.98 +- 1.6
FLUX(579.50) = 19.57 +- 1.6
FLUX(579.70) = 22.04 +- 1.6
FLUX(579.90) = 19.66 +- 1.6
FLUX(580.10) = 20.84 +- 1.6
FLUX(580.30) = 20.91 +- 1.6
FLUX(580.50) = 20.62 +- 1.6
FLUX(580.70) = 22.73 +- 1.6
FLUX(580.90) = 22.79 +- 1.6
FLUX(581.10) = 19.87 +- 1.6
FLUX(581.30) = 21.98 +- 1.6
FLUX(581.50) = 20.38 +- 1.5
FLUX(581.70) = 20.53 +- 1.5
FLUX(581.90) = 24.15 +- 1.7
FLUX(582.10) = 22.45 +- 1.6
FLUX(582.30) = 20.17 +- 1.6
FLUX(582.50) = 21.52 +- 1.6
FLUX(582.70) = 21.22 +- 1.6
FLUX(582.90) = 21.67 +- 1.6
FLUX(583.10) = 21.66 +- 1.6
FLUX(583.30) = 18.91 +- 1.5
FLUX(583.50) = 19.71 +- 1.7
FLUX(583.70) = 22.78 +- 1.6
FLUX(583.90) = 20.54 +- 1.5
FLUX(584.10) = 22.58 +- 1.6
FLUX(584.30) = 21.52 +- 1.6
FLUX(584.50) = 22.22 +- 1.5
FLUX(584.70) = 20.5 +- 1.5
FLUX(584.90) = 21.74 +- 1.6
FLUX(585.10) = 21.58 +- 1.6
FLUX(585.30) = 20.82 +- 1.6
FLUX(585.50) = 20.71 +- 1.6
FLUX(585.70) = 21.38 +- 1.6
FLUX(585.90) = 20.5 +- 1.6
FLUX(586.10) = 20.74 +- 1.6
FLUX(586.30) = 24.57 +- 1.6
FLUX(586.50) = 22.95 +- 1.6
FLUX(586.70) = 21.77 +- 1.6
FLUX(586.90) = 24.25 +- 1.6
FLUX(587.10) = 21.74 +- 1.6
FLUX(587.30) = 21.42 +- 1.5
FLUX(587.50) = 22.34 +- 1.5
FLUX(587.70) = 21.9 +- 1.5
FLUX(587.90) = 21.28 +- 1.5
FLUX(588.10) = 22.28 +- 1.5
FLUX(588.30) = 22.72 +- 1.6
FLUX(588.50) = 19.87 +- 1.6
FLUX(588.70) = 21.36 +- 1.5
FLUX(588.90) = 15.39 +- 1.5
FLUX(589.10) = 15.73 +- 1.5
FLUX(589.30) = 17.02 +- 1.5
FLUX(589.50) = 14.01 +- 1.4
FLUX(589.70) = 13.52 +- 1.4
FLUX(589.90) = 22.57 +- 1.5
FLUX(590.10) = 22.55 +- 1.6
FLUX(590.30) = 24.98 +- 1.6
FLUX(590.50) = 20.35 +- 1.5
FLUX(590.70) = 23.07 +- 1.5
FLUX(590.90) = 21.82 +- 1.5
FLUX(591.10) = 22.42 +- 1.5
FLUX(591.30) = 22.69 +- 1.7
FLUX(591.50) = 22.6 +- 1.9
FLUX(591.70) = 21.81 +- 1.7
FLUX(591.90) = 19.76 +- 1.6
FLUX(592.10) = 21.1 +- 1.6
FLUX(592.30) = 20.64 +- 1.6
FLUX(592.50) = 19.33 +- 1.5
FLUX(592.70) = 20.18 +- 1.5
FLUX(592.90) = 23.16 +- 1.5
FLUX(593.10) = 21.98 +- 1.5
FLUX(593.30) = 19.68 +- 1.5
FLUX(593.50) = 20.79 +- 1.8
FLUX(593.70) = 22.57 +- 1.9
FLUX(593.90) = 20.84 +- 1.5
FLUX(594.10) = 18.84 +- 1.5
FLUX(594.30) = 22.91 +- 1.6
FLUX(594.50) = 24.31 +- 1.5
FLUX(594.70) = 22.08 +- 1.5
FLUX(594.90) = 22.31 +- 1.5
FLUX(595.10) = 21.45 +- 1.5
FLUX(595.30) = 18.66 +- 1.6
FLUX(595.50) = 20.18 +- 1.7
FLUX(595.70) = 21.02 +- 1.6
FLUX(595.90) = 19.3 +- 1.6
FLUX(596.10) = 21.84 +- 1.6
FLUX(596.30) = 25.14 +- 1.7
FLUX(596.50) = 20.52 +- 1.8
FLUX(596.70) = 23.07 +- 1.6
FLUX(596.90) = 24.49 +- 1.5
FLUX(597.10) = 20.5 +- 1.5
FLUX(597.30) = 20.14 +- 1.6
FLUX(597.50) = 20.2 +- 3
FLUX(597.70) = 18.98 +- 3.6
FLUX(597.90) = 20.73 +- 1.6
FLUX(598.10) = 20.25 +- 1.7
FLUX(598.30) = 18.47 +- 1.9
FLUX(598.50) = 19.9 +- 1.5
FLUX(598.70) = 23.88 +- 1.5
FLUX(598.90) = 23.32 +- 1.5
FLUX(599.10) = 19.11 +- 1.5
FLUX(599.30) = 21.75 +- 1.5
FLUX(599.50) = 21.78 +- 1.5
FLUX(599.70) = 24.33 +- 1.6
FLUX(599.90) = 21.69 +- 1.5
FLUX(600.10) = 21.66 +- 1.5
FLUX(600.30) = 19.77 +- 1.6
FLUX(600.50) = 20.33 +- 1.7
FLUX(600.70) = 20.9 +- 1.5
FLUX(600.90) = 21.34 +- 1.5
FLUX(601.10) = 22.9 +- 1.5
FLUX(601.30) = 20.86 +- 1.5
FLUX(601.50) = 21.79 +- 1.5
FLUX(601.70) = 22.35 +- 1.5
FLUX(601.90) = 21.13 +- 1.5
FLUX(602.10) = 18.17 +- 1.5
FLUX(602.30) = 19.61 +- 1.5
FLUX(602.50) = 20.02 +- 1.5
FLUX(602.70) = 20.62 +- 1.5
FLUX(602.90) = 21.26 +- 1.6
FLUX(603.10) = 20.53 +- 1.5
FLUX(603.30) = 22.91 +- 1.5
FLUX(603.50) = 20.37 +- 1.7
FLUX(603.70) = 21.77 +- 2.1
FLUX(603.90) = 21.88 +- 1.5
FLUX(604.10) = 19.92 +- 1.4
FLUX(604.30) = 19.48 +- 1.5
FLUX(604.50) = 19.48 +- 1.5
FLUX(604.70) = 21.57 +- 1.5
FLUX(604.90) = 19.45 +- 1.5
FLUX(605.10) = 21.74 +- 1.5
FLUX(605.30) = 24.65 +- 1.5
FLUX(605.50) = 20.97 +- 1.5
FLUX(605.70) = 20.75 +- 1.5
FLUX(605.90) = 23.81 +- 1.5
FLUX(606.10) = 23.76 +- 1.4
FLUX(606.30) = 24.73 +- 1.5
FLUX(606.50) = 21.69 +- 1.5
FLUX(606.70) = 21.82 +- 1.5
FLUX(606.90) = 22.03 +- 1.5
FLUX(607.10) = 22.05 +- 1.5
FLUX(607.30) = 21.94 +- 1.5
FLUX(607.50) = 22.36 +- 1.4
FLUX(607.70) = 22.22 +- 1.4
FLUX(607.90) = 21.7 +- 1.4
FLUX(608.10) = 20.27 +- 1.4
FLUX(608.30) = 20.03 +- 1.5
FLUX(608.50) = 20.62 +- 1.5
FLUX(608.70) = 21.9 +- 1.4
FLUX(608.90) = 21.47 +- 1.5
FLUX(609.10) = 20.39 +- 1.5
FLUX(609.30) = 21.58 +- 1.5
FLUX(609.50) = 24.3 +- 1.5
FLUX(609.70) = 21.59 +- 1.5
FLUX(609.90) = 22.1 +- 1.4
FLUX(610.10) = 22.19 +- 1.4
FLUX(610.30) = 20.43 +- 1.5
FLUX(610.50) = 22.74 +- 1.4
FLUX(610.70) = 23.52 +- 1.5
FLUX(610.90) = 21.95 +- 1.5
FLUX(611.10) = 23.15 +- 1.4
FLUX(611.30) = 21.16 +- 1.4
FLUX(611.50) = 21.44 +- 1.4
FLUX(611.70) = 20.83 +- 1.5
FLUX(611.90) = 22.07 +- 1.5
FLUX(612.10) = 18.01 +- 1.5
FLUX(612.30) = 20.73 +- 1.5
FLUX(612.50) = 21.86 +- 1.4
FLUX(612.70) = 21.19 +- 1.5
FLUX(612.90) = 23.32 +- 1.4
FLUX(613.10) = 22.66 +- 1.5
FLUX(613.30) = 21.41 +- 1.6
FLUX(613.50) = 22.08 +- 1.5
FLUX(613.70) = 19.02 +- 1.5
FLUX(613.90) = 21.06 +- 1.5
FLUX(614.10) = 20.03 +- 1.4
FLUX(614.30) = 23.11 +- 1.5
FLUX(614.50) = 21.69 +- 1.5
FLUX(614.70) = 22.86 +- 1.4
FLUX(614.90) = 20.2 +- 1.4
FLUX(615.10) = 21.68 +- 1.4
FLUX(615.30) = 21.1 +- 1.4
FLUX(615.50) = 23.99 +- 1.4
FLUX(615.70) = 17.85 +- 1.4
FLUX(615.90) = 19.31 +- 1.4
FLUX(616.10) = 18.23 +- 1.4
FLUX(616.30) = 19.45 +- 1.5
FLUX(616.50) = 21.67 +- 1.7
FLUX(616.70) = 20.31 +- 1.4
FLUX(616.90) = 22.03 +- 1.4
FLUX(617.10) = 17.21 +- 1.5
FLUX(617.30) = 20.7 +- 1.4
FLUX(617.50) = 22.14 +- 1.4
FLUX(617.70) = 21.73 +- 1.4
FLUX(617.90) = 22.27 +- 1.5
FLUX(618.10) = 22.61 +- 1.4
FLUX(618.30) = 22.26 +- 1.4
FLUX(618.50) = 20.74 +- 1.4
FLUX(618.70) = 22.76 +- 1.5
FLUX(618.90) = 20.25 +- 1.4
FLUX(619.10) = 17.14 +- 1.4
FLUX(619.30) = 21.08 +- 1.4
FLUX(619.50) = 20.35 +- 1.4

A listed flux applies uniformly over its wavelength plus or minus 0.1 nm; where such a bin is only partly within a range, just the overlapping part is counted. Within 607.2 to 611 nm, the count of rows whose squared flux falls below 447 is 5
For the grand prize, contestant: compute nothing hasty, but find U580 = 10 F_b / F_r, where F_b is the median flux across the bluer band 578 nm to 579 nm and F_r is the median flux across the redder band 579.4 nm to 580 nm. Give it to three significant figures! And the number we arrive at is 10.7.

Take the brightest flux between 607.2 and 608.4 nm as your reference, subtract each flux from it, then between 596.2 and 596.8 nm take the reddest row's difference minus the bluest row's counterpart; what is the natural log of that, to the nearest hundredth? 0.73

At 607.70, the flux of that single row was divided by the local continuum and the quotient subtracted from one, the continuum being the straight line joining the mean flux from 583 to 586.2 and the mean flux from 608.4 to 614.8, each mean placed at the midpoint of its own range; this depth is -0.03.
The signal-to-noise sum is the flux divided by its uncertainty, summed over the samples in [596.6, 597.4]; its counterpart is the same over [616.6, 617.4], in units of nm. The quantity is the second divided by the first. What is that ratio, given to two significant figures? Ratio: 0.99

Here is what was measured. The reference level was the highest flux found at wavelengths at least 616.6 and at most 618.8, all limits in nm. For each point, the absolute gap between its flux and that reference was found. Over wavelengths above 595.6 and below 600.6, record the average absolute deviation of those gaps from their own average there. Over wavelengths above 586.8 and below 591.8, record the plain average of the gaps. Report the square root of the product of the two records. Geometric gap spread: 1.41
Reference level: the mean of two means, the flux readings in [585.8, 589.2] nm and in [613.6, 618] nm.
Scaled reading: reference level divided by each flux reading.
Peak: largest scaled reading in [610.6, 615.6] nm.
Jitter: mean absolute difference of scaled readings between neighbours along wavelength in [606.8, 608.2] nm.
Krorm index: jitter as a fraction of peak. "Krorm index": 0.017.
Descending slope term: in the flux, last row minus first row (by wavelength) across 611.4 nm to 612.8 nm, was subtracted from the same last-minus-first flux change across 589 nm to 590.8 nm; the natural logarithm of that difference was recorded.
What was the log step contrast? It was 2.0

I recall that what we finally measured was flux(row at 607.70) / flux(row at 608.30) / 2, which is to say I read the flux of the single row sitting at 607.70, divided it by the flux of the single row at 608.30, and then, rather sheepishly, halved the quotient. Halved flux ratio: 0.55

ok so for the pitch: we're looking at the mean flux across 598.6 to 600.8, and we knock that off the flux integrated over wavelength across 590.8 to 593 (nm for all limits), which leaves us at 25.4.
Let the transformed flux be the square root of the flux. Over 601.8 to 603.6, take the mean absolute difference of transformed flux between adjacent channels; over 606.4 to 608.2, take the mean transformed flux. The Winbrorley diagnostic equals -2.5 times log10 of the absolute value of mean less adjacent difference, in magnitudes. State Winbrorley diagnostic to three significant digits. -1.63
